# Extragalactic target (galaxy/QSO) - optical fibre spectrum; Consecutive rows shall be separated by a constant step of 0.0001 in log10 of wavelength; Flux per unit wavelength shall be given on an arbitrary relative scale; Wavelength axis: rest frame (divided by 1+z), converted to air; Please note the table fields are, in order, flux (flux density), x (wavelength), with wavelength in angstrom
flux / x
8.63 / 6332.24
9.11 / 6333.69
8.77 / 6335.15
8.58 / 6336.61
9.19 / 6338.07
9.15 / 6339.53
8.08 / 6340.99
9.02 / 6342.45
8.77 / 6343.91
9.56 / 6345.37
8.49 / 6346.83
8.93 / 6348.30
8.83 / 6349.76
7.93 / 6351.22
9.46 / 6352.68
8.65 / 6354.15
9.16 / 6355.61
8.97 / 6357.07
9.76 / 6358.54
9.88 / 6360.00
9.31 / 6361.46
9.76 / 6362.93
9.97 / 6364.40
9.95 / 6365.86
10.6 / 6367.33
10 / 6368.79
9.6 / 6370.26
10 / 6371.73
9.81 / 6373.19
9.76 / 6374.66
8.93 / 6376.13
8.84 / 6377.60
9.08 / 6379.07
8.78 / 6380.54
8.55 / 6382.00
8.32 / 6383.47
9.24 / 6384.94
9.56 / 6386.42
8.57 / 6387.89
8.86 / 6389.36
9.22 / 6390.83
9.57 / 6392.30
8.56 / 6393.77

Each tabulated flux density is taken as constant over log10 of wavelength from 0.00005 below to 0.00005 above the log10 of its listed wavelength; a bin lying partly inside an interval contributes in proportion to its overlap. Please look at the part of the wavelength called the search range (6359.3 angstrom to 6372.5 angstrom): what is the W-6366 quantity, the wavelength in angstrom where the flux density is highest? 6367.33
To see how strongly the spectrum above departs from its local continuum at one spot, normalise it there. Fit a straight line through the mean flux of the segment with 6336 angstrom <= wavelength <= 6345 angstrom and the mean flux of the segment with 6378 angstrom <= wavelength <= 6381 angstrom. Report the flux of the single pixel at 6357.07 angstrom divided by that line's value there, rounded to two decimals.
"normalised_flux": 1.01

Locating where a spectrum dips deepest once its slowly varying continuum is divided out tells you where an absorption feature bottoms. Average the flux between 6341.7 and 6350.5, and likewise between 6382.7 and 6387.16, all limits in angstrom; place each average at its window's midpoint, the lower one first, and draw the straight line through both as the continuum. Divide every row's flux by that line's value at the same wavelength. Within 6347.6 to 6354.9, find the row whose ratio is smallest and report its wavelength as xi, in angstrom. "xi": 6351.22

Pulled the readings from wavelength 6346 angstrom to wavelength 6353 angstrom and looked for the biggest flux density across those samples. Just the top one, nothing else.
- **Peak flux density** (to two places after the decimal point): 9.46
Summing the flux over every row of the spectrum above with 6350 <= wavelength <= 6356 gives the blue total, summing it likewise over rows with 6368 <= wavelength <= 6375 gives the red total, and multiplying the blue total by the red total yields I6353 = 1731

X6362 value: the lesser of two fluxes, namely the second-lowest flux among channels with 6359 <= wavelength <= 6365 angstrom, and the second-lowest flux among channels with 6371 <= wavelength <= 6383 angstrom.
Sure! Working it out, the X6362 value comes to 8.78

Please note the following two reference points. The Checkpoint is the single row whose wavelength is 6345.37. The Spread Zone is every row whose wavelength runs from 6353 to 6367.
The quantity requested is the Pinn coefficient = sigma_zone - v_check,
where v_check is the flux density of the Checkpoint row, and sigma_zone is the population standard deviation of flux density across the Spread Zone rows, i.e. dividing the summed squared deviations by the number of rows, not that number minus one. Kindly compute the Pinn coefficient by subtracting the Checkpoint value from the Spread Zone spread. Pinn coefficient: -9.106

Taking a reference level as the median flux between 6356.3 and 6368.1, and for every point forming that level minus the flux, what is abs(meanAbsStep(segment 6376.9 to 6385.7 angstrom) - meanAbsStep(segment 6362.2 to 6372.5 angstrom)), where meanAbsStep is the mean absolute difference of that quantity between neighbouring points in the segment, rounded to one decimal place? 0.0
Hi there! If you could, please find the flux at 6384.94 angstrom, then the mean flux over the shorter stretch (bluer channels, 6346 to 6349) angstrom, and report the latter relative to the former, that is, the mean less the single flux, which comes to -0.5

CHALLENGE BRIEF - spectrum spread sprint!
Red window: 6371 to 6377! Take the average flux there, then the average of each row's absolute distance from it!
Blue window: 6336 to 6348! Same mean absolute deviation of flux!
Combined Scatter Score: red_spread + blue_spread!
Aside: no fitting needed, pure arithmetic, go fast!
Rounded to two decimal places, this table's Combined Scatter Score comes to 0.72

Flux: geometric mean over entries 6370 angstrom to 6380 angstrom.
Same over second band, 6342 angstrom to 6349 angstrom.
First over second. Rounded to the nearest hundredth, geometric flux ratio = 1.05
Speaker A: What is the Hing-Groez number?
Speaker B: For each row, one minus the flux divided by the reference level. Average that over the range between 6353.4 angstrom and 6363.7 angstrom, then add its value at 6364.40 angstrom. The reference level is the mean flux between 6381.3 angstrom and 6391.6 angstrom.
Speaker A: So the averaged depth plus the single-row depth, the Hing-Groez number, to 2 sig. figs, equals -0.17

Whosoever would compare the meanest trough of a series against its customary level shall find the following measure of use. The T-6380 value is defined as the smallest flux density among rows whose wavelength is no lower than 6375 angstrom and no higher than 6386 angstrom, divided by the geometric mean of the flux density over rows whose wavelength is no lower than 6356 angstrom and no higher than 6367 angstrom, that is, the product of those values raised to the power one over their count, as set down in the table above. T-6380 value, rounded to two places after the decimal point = 0.86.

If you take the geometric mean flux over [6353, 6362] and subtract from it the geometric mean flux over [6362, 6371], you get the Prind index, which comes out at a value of -0.70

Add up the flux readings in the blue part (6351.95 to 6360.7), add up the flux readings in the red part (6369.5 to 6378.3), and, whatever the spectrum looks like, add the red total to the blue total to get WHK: 113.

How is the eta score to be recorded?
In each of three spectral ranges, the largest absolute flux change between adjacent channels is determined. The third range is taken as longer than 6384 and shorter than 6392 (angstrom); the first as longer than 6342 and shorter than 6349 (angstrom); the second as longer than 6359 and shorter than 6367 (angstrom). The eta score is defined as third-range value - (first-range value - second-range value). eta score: 0.5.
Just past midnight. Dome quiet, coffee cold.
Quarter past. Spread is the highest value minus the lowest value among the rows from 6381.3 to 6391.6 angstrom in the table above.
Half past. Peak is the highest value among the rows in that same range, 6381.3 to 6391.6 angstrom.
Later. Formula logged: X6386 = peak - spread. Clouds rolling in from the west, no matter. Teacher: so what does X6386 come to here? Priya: 8.3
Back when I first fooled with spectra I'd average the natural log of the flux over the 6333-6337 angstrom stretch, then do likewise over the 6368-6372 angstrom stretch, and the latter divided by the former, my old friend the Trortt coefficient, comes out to 1.05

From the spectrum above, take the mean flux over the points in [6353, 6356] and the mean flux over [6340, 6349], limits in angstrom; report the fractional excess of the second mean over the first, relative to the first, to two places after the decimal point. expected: -0.01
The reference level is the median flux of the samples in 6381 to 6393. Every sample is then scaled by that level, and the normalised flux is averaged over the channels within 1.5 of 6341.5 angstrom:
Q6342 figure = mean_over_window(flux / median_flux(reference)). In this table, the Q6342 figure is 0.95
